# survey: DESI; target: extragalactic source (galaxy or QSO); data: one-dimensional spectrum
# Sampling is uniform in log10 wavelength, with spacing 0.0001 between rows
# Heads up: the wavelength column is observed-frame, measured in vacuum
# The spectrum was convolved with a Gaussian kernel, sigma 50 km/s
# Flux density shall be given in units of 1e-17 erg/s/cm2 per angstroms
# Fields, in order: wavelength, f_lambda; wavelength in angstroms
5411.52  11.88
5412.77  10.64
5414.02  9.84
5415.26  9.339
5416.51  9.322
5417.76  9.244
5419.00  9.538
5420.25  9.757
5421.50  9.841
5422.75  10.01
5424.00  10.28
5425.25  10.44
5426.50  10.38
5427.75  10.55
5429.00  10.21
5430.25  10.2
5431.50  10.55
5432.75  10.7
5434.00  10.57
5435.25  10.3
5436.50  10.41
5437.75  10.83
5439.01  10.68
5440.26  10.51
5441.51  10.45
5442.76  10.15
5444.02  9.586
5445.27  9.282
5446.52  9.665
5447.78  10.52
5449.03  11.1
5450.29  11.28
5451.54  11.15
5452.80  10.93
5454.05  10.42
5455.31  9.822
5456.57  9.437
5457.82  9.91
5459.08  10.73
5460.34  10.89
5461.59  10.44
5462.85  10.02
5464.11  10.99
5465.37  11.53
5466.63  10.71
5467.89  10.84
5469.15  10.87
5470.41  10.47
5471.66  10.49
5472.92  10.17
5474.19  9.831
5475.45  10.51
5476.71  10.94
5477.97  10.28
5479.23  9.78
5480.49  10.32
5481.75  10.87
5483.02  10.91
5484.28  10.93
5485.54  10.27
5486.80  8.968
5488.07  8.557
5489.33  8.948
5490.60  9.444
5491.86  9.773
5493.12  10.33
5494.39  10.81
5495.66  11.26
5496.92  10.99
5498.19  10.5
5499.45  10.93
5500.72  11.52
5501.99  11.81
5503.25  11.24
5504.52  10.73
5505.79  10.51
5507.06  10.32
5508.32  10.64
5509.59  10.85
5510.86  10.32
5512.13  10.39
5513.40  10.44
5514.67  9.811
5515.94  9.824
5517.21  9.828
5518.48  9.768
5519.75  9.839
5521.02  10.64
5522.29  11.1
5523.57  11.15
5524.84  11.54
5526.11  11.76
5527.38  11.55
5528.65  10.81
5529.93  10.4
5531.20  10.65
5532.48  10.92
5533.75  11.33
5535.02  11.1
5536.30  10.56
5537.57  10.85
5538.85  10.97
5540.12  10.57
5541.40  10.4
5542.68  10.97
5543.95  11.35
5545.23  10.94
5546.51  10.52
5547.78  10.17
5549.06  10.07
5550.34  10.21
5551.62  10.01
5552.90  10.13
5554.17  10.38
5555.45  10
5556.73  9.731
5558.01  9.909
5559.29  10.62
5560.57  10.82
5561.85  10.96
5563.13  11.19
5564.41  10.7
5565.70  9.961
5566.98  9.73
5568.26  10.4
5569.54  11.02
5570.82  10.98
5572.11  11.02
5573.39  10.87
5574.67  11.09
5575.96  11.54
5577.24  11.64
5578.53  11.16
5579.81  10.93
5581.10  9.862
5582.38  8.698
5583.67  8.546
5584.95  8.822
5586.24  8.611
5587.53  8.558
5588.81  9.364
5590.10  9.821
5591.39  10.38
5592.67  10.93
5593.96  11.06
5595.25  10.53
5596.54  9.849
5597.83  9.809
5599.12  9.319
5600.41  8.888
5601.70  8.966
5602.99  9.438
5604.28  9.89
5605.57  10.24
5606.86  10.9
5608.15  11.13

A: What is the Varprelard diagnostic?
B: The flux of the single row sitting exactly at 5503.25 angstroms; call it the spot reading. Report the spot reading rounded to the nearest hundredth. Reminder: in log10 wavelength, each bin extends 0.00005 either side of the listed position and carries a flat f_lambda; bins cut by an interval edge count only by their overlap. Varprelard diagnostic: 11.24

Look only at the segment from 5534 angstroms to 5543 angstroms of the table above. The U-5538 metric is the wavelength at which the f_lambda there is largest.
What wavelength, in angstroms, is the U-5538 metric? 5535.02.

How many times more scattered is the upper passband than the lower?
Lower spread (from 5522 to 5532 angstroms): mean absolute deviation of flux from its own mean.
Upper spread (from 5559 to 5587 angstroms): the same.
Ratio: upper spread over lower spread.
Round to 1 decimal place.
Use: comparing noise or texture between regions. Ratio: 2.1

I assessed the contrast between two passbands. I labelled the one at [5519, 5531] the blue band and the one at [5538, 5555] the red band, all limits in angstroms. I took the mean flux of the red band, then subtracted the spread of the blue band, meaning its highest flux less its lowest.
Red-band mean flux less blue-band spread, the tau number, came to 8.6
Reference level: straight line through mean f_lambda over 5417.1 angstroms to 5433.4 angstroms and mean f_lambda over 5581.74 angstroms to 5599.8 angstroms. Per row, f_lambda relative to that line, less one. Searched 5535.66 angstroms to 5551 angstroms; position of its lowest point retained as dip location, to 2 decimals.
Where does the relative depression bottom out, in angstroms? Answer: 5549.06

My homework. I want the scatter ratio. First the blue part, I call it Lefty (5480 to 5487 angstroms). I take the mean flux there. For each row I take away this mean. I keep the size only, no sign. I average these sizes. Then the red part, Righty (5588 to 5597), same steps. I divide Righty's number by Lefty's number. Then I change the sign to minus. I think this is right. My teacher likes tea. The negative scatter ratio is -1.0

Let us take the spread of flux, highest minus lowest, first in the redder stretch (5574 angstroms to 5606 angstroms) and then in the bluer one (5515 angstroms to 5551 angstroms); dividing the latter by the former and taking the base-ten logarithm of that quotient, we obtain -0.2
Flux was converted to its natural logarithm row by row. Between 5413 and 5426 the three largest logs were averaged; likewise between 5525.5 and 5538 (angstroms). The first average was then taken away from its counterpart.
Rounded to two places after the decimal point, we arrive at 0.12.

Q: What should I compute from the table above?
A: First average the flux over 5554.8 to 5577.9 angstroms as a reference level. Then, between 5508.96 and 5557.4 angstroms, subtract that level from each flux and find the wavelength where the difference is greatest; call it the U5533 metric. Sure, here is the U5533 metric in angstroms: 5526.11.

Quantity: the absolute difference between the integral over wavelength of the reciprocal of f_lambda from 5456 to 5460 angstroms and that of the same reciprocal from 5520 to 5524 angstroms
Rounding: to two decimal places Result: 0.03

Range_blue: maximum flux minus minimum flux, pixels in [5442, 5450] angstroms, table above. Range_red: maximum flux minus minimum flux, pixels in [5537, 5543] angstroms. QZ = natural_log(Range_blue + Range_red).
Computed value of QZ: 0.87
